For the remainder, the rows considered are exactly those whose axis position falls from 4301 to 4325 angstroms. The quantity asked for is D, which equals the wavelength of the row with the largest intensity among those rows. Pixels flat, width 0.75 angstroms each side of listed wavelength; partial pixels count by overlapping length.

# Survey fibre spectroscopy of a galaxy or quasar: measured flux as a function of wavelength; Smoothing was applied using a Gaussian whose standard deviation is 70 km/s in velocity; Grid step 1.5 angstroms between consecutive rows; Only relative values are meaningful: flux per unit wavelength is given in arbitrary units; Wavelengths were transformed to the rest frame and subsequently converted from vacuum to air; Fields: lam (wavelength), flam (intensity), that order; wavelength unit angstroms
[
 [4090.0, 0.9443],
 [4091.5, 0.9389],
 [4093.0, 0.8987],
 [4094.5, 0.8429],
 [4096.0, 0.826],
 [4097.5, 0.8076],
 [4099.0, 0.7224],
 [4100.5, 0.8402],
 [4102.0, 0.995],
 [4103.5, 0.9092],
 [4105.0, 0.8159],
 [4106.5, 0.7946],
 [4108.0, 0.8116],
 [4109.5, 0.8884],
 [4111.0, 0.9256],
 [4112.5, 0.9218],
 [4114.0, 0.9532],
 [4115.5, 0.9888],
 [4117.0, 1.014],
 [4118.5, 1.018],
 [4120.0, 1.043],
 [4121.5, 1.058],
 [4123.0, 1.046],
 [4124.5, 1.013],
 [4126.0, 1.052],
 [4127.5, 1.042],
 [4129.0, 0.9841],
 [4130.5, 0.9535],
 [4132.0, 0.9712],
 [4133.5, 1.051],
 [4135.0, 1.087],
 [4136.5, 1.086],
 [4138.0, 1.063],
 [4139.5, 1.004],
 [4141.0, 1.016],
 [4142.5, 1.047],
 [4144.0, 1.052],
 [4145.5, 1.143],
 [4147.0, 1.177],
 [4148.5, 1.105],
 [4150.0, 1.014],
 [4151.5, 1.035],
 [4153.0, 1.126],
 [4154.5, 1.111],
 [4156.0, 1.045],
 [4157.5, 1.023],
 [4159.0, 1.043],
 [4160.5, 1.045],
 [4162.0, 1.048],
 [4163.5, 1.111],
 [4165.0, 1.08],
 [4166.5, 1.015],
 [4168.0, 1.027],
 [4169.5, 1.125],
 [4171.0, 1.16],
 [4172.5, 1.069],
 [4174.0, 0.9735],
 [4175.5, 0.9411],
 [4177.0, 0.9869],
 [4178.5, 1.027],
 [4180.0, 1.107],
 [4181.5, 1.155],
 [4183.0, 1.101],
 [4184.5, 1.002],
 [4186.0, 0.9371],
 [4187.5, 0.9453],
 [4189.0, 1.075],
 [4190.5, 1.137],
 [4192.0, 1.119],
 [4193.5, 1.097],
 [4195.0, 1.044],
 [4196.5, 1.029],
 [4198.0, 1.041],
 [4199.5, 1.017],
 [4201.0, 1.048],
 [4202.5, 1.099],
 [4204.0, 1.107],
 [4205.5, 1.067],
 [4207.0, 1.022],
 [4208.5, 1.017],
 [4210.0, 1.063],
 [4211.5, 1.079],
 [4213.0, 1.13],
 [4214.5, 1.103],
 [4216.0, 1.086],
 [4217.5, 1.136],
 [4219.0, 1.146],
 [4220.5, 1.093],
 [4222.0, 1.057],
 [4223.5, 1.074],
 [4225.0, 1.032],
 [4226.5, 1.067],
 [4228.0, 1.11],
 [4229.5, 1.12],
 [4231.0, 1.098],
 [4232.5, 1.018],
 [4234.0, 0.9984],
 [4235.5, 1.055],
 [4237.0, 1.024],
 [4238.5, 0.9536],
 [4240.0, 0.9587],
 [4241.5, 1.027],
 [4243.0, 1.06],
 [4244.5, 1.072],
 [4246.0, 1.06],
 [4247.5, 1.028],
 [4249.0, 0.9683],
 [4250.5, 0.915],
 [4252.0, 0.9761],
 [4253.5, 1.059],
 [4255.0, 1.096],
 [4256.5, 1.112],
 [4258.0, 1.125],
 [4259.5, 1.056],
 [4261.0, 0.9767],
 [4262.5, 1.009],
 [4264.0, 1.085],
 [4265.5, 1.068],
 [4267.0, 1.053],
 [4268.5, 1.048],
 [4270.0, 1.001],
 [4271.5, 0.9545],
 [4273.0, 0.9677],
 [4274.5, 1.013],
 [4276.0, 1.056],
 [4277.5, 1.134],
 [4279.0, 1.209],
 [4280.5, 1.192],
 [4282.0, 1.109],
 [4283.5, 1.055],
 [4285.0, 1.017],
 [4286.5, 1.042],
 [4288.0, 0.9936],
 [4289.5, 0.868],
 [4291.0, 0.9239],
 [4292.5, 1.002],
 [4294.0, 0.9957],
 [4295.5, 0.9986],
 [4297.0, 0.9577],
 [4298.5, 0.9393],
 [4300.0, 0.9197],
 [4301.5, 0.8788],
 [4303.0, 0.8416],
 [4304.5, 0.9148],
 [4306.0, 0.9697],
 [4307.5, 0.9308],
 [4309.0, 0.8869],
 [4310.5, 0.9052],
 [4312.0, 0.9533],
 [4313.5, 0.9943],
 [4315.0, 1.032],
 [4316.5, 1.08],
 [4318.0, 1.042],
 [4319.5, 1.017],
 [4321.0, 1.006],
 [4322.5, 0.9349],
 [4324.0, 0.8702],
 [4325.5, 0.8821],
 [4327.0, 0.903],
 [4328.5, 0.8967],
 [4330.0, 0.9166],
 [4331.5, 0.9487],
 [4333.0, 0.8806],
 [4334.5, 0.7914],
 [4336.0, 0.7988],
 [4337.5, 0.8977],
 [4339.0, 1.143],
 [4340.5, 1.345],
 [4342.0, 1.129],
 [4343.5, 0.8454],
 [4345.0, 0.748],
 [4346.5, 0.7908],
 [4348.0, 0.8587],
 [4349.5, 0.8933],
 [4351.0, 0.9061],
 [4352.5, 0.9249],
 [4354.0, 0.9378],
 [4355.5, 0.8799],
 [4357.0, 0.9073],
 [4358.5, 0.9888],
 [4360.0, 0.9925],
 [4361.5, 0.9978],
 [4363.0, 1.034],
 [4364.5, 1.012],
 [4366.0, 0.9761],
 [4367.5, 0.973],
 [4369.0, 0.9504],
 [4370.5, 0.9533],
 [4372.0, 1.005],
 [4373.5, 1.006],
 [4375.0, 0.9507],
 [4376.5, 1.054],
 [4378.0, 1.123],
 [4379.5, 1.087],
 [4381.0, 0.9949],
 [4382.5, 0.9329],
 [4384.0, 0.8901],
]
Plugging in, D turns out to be 4316.5 angstroms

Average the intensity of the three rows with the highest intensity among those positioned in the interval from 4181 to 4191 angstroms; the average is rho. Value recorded 1.13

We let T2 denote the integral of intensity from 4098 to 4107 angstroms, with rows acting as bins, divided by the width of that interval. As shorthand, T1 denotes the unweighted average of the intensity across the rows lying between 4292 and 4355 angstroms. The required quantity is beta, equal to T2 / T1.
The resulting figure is 0.90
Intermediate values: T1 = 0.94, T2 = 0.85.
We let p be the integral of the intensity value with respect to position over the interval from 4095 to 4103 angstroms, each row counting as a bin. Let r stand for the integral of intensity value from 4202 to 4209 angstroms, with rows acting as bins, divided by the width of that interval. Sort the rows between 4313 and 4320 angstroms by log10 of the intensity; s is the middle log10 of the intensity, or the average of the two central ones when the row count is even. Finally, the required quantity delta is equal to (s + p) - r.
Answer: 5.68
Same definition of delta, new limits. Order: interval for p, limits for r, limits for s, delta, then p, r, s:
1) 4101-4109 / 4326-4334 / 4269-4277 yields 6.02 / 6.92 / 0.90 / 0.00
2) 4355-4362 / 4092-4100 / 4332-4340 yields 5.80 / 6.68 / 0.82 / -0.06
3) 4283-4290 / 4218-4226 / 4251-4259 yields 5.94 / 6.98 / 1.08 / 0.04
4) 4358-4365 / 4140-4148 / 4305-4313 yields 5.92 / 7.04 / 1.08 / -0.03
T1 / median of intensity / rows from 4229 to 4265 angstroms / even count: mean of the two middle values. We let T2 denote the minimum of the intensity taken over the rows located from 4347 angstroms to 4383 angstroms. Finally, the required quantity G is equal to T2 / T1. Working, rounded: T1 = 1.04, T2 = 0.8587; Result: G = 0.82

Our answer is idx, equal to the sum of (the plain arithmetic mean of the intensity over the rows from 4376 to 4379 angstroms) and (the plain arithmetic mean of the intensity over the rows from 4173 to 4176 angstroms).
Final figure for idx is 2.05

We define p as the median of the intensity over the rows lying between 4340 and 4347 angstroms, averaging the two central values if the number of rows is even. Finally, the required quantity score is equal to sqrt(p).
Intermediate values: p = 0.85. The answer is 0.92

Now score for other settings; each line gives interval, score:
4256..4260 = 1.05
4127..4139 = 1.02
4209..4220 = 1.05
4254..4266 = 1.04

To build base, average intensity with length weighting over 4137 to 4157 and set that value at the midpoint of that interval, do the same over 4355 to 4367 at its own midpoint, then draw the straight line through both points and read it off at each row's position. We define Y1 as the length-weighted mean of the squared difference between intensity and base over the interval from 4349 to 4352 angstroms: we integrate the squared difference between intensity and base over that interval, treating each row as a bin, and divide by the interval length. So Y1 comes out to 0.0062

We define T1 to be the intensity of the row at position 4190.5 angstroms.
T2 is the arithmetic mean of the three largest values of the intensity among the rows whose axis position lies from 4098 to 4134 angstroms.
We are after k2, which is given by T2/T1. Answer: 0.93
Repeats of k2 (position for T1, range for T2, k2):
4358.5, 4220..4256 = 1.12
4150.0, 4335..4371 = 1.19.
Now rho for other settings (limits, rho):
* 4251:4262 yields 1.11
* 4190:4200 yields 1.12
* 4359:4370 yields 1.01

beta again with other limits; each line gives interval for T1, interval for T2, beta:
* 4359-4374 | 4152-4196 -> 1.07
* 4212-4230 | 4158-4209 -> 0.96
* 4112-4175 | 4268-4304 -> 0.96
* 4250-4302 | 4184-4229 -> 1.04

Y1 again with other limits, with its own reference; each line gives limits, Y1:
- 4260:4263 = 0.0011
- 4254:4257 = 0.0061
